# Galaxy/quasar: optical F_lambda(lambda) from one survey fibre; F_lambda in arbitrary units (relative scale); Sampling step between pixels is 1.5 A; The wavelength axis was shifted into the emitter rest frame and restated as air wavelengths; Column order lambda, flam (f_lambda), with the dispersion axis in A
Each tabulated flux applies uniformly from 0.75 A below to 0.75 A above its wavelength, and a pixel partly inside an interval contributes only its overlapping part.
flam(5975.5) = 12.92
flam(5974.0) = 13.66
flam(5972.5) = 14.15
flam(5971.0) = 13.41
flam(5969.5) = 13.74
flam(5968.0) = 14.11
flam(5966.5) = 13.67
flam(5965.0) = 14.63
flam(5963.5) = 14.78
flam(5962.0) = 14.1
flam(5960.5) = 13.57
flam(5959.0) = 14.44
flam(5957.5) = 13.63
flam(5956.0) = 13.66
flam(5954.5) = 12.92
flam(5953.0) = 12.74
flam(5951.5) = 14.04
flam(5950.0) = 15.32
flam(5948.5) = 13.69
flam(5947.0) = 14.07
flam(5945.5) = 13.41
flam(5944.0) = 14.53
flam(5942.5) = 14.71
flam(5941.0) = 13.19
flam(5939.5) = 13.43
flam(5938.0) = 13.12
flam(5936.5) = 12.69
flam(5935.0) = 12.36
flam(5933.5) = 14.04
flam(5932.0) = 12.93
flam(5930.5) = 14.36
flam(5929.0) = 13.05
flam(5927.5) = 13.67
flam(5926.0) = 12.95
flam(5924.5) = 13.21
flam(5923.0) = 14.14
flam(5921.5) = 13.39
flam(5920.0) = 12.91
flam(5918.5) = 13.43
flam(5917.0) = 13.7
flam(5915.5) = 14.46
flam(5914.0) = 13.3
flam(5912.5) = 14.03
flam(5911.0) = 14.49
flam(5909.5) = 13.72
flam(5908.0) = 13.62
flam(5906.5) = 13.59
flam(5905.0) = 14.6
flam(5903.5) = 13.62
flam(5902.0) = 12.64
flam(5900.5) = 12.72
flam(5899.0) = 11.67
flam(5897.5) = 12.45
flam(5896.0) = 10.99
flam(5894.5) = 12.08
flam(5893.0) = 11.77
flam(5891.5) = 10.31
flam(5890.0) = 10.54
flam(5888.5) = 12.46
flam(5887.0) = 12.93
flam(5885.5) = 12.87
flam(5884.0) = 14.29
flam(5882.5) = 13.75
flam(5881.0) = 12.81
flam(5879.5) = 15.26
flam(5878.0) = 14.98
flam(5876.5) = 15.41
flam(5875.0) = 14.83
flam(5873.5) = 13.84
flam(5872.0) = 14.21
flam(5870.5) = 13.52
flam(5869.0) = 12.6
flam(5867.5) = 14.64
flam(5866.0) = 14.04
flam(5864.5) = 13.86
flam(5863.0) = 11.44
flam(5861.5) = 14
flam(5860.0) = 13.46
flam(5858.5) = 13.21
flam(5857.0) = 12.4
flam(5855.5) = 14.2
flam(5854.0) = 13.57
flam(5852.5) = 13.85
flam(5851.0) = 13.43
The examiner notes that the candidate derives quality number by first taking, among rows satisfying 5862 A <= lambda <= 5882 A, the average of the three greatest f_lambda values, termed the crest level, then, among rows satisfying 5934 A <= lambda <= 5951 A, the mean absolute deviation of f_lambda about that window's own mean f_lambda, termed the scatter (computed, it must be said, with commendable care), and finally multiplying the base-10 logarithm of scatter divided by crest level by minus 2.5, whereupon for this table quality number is 3.33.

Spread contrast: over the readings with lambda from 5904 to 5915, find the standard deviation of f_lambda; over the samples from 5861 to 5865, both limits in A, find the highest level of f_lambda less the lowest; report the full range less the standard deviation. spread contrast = 2.1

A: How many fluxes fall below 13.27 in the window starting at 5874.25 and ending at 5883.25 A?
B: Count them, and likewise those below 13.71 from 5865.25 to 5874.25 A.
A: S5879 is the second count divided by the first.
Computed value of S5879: 2.0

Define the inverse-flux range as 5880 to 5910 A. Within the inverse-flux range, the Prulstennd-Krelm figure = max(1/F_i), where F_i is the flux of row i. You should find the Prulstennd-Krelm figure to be 0.0970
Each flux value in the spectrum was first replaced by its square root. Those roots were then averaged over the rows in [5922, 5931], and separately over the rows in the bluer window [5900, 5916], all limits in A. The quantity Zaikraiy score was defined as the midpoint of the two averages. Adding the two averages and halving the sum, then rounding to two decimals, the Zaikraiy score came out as 3.69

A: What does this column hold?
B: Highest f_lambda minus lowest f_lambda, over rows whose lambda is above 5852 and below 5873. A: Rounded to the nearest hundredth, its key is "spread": 3.20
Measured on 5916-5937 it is 2.00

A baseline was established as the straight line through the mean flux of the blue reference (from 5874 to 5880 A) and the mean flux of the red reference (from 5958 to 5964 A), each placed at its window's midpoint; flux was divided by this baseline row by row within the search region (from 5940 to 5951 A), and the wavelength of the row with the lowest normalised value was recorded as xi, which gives 5941.0 A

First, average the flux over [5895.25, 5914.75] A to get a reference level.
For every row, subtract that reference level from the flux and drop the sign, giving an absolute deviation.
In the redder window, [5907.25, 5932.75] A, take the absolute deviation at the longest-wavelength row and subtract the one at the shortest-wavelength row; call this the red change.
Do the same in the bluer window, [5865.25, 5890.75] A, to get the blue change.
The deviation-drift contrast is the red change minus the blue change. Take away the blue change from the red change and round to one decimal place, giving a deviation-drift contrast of -2.0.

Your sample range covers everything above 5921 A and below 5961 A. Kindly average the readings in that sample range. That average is 13.6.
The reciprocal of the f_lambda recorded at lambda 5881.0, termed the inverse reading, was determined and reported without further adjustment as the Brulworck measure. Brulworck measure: 0.078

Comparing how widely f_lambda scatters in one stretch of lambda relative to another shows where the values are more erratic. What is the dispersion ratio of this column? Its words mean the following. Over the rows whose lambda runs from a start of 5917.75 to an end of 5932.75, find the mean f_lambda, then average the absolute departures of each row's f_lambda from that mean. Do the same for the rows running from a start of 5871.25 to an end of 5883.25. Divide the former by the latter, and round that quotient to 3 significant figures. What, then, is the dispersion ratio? 0.541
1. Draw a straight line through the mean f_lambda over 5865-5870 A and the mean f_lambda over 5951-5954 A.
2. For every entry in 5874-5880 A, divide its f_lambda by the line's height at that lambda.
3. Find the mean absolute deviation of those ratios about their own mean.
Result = 0.016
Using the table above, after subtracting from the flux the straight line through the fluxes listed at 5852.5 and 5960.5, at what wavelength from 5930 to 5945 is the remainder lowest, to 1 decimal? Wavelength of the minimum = 5935.0 A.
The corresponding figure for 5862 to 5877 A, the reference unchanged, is 5863.0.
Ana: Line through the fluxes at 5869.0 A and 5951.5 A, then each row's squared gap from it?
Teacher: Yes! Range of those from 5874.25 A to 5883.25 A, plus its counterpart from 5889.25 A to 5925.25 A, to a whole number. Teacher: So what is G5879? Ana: 14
